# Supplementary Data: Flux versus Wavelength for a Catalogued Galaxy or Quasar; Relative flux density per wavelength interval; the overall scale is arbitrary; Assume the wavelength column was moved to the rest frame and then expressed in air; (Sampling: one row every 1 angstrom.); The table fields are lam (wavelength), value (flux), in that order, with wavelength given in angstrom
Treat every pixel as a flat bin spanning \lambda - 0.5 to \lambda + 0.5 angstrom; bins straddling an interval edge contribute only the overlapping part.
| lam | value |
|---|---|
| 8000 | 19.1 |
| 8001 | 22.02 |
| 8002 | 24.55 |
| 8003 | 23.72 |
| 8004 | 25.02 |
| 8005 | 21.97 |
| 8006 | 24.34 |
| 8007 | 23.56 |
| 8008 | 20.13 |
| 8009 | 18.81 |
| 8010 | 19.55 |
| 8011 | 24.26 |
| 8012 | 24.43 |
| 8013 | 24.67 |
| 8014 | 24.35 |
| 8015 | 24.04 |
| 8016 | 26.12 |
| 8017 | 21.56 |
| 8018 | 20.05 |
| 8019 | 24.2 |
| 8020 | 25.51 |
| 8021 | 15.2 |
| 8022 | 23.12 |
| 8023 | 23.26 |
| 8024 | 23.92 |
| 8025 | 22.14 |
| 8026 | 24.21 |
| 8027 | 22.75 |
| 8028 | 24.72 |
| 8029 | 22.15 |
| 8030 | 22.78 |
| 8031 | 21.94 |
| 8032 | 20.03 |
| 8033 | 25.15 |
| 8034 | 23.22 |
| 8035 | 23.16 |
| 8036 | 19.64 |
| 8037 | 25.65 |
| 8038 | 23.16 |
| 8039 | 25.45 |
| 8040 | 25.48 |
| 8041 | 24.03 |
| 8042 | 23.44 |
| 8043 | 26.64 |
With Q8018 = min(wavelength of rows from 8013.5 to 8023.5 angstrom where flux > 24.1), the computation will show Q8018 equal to 8014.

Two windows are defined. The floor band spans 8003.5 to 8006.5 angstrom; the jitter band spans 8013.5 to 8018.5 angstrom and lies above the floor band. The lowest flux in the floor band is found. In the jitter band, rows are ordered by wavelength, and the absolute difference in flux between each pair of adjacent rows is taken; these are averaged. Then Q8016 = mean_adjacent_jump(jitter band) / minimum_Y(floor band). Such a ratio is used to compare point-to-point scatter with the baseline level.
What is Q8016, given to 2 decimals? 0.10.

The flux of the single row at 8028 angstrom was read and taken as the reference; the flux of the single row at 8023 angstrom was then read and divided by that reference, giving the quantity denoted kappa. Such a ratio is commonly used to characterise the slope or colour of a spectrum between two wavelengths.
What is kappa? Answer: 0.94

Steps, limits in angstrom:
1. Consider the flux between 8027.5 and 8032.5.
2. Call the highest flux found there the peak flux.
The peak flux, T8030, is 24.72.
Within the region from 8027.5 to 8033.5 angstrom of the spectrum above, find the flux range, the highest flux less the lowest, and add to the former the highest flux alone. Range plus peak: 30.3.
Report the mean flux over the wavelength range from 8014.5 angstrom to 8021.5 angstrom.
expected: 22.4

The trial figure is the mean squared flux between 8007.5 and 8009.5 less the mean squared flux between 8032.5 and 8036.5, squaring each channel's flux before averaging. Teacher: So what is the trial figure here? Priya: -144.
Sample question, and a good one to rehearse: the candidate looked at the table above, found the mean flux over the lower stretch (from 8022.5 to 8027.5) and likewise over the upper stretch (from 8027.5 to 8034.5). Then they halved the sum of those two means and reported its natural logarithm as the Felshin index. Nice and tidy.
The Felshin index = 3.14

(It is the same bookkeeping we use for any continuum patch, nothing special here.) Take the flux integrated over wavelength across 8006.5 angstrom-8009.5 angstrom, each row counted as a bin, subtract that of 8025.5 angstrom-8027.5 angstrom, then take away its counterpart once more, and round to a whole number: -31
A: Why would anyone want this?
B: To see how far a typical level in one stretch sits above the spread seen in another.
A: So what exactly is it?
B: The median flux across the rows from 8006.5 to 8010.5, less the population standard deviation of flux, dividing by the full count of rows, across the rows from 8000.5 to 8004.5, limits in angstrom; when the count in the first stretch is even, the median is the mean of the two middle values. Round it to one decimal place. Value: 18.7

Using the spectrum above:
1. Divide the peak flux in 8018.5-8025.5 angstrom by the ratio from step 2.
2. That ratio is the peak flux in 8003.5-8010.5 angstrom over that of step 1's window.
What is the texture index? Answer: 26.0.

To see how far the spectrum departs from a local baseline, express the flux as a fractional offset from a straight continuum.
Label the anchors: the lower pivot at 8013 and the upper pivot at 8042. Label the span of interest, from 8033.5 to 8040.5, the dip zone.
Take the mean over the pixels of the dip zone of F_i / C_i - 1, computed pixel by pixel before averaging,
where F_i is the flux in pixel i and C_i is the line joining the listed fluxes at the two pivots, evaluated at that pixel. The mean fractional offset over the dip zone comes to 0.001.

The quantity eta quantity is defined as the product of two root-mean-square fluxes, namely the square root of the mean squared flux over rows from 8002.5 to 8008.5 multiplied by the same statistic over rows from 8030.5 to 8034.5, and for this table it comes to 525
